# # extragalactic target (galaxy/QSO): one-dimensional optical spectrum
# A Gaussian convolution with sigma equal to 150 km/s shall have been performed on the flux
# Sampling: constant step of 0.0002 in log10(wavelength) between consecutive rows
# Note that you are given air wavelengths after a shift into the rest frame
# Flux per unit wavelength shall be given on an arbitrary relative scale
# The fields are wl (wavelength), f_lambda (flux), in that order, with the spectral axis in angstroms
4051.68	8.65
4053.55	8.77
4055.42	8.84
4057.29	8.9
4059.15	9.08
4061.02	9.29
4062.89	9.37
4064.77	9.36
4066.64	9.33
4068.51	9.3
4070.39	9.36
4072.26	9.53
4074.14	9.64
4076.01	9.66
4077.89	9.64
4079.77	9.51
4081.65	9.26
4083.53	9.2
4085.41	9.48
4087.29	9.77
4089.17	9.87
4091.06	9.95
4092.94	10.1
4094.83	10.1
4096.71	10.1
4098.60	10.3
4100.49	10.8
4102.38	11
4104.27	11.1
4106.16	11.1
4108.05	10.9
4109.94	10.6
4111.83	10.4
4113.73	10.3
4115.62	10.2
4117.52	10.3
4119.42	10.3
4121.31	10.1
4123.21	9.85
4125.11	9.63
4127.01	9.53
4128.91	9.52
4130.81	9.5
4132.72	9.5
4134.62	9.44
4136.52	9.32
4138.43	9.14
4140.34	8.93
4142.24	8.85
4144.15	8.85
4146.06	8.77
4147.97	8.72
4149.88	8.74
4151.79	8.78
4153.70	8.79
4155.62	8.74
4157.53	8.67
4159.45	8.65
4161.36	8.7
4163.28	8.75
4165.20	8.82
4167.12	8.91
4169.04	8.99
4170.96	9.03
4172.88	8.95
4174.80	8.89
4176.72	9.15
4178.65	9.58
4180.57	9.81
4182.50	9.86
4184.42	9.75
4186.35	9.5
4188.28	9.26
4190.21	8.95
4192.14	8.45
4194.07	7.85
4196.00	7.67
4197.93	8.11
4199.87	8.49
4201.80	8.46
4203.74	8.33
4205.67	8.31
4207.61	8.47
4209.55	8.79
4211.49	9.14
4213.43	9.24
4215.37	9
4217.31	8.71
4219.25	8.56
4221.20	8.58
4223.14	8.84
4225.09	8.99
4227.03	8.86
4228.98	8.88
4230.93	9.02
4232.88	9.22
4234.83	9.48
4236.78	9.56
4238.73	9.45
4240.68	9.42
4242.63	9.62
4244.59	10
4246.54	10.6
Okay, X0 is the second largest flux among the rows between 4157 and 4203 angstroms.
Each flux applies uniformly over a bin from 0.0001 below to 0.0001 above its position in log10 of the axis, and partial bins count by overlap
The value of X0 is 9.81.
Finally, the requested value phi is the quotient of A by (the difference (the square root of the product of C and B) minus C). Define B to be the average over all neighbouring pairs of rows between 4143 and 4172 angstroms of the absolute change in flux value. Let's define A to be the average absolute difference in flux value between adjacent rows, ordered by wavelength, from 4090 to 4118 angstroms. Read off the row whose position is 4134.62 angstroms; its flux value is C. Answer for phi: -0.018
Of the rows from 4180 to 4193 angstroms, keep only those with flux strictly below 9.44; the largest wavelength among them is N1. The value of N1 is 4192.14 angstroms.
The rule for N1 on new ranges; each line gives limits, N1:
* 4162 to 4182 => 4176.72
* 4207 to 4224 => 4223.14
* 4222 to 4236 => 4232.88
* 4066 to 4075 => 4070.39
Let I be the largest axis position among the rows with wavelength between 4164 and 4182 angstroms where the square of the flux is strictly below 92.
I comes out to 4178.65 angstroms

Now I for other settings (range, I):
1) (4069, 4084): 4083.53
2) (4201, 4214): 4213.43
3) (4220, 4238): 4236.78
